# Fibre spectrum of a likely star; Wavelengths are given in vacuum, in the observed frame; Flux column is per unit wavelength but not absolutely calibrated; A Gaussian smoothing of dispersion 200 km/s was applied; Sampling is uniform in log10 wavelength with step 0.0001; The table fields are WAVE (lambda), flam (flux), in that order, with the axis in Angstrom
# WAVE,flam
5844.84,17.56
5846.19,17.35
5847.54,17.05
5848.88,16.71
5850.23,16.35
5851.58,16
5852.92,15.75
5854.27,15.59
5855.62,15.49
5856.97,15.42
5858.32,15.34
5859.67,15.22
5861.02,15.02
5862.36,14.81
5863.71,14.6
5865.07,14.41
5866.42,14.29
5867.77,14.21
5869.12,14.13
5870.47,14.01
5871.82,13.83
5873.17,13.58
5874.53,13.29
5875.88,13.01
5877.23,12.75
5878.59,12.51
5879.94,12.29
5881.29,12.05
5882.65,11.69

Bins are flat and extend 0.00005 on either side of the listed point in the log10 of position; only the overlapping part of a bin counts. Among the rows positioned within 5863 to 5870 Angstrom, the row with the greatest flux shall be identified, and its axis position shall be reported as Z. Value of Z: 5863.71 Angstrom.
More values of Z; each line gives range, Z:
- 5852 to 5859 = 5852.92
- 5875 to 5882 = 5875.88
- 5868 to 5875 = 5869.12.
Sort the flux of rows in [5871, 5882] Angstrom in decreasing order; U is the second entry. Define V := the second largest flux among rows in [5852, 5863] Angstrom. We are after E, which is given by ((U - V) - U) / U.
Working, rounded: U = 13.58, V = 15.59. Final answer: -1.15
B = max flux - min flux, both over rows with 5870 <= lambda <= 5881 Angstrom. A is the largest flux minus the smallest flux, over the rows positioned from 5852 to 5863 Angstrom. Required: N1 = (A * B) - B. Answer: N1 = -0.1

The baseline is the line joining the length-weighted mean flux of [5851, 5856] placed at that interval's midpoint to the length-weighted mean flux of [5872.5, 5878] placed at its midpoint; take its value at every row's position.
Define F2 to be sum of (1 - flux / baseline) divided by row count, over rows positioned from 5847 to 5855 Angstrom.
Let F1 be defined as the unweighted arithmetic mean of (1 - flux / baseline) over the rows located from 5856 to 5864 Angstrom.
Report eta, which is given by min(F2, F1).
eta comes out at -0.0126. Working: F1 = -0.011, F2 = -0.013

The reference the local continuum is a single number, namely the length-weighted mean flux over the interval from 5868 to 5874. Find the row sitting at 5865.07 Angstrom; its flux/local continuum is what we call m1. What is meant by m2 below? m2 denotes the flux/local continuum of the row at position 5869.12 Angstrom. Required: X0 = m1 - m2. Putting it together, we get 0.0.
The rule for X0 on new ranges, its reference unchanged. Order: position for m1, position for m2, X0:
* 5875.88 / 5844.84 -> -0.3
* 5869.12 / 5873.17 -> 0.0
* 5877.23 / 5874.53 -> 0.0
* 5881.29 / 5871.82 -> -0.1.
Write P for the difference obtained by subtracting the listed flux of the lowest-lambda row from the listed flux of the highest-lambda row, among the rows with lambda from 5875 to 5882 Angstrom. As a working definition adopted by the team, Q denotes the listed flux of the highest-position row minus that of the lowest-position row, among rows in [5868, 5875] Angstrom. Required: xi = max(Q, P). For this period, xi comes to -0.8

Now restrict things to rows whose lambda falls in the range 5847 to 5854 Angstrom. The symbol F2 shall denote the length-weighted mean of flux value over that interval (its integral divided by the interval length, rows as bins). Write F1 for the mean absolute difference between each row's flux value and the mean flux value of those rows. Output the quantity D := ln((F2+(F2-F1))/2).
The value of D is 2.78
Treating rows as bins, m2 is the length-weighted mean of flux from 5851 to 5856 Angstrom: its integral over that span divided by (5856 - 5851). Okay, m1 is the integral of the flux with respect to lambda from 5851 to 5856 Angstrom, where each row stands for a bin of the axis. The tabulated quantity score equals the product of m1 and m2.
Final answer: 1237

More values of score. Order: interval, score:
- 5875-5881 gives 959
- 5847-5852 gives 1368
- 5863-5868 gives 1033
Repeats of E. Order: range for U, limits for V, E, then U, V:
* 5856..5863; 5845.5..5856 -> -1.11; 15.34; 17.05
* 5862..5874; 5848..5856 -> -1.12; 14.6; 16.35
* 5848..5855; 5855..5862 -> -0.94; 16.35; 15.42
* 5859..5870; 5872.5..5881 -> -0.88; 15.02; 13.29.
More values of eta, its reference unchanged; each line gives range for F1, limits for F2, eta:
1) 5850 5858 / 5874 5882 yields -0.0033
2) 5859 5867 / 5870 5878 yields -0.0095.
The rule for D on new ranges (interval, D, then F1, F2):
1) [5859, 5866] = 2.69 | 0.25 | 14.8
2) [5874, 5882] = 2.52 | 0.37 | 12.6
